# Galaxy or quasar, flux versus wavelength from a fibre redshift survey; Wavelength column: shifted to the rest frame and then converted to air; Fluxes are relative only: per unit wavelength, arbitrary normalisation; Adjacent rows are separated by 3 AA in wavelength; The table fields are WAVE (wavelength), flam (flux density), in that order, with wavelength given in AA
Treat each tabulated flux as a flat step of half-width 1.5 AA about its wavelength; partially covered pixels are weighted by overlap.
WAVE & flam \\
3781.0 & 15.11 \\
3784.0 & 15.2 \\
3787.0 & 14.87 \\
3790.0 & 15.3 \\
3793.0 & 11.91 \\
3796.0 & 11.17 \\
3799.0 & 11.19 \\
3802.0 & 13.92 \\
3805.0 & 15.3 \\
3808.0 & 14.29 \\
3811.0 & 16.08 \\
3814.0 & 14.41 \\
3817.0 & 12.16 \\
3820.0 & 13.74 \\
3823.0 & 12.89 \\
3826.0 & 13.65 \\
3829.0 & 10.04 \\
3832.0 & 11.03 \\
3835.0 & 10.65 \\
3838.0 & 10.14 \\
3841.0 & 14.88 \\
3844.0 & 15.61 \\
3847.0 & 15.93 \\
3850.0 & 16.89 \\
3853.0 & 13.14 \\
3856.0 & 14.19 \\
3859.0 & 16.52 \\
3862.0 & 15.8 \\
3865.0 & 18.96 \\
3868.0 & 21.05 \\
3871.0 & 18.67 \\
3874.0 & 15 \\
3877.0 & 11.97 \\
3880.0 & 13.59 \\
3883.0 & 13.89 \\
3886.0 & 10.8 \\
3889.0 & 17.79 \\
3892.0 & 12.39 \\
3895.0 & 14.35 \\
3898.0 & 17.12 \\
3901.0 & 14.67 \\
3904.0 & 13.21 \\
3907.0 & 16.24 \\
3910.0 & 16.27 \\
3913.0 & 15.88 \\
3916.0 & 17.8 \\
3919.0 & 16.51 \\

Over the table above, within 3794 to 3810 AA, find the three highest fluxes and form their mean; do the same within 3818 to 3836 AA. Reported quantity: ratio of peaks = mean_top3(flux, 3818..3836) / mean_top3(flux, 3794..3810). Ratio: 0.93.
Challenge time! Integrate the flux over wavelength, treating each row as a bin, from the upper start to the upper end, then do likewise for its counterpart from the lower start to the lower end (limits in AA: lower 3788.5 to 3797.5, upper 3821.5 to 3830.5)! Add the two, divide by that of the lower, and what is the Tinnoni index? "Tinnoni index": 2.0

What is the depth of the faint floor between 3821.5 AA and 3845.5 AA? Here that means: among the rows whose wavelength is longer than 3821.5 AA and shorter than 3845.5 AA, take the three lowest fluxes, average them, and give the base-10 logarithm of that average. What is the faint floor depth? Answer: 1.01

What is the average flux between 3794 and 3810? 13.2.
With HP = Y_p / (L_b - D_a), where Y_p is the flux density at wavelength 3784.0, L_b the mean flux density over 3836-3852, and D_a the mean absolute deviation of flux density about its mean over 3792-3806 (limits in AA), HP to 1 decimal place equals 1.2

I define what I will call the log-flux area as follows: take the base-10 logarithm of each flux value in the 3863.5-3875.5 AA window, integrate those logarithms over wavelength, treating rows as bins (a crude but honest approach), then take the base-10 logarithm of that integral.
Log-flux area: 1.2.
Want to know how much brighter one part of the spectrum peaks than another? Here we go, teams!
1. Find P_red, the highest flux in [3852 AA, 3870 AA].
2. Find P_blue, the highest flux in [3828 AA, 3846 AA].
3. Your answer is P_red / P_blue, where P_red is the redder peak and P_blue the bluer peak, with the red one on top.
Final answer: 1.35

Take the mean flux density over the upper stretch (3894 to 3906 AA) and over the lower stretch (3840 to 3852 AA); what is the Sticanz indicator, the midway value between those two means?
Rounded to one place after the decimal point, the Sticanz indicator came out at 15.3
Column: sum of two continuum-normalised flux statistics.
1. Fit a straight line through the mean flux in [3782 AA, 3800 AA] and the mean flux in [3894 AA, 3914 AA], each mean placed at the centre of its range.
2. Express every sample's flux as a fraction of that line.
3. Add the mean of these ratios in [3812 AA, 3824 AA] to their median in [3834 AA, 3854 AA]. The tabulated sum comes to 2.01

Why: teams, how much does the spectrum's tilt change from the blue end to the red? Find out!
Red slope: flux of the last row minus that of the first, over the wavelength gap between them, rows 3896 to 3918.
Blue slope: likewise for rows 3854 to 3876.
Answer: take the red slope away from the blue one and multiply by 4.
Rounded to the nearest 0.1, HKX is 0.0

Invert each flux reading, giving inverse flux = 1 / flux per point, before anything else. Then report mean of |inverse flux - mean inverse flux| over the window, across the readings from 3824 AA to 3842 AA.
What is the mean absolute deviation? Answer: 0.011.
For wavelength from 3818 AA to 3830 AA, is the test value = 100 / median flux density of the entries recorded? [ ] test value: 7.5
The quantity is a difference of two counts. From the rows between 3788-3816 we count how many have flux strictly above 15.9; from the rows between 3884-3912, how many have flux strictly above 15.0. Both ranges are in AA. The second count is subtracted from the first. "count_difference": -3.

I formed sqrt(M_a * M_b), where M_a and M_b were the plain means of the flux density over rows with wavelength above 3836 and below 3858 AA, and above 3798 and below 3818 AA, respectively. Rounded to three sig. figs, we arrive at 14.2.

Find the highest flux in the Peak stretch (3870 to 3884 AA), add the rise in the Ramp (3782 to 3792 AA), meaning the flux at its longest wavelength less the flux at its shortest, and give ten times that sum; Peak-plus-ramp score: 188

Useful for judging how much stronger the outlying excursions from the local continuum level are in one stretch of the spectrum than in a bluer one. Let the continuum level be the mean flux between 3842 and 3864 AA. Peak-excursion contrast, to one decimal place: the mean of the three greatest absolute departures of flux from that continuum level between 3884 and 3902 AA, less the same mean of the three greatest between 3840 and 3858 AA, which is 1.7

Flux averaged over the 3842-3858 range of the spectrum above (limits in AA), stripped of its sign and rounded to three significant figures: 15.2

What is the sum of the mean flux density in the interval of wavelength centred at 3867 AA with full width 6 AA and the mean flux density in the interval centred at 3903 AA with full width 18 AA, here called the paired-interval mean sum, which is 35.3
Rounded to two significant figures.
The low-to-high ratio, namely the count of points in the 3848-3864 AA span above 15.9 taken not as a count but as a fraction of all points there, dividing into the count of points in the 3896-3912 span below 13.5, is 2.5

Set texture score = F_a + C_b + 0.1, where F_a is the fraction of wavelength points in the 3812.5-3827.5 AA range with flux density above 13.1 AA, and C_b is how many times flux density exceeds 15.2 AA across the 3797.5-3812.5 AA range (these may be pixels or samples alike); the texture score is 2.7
